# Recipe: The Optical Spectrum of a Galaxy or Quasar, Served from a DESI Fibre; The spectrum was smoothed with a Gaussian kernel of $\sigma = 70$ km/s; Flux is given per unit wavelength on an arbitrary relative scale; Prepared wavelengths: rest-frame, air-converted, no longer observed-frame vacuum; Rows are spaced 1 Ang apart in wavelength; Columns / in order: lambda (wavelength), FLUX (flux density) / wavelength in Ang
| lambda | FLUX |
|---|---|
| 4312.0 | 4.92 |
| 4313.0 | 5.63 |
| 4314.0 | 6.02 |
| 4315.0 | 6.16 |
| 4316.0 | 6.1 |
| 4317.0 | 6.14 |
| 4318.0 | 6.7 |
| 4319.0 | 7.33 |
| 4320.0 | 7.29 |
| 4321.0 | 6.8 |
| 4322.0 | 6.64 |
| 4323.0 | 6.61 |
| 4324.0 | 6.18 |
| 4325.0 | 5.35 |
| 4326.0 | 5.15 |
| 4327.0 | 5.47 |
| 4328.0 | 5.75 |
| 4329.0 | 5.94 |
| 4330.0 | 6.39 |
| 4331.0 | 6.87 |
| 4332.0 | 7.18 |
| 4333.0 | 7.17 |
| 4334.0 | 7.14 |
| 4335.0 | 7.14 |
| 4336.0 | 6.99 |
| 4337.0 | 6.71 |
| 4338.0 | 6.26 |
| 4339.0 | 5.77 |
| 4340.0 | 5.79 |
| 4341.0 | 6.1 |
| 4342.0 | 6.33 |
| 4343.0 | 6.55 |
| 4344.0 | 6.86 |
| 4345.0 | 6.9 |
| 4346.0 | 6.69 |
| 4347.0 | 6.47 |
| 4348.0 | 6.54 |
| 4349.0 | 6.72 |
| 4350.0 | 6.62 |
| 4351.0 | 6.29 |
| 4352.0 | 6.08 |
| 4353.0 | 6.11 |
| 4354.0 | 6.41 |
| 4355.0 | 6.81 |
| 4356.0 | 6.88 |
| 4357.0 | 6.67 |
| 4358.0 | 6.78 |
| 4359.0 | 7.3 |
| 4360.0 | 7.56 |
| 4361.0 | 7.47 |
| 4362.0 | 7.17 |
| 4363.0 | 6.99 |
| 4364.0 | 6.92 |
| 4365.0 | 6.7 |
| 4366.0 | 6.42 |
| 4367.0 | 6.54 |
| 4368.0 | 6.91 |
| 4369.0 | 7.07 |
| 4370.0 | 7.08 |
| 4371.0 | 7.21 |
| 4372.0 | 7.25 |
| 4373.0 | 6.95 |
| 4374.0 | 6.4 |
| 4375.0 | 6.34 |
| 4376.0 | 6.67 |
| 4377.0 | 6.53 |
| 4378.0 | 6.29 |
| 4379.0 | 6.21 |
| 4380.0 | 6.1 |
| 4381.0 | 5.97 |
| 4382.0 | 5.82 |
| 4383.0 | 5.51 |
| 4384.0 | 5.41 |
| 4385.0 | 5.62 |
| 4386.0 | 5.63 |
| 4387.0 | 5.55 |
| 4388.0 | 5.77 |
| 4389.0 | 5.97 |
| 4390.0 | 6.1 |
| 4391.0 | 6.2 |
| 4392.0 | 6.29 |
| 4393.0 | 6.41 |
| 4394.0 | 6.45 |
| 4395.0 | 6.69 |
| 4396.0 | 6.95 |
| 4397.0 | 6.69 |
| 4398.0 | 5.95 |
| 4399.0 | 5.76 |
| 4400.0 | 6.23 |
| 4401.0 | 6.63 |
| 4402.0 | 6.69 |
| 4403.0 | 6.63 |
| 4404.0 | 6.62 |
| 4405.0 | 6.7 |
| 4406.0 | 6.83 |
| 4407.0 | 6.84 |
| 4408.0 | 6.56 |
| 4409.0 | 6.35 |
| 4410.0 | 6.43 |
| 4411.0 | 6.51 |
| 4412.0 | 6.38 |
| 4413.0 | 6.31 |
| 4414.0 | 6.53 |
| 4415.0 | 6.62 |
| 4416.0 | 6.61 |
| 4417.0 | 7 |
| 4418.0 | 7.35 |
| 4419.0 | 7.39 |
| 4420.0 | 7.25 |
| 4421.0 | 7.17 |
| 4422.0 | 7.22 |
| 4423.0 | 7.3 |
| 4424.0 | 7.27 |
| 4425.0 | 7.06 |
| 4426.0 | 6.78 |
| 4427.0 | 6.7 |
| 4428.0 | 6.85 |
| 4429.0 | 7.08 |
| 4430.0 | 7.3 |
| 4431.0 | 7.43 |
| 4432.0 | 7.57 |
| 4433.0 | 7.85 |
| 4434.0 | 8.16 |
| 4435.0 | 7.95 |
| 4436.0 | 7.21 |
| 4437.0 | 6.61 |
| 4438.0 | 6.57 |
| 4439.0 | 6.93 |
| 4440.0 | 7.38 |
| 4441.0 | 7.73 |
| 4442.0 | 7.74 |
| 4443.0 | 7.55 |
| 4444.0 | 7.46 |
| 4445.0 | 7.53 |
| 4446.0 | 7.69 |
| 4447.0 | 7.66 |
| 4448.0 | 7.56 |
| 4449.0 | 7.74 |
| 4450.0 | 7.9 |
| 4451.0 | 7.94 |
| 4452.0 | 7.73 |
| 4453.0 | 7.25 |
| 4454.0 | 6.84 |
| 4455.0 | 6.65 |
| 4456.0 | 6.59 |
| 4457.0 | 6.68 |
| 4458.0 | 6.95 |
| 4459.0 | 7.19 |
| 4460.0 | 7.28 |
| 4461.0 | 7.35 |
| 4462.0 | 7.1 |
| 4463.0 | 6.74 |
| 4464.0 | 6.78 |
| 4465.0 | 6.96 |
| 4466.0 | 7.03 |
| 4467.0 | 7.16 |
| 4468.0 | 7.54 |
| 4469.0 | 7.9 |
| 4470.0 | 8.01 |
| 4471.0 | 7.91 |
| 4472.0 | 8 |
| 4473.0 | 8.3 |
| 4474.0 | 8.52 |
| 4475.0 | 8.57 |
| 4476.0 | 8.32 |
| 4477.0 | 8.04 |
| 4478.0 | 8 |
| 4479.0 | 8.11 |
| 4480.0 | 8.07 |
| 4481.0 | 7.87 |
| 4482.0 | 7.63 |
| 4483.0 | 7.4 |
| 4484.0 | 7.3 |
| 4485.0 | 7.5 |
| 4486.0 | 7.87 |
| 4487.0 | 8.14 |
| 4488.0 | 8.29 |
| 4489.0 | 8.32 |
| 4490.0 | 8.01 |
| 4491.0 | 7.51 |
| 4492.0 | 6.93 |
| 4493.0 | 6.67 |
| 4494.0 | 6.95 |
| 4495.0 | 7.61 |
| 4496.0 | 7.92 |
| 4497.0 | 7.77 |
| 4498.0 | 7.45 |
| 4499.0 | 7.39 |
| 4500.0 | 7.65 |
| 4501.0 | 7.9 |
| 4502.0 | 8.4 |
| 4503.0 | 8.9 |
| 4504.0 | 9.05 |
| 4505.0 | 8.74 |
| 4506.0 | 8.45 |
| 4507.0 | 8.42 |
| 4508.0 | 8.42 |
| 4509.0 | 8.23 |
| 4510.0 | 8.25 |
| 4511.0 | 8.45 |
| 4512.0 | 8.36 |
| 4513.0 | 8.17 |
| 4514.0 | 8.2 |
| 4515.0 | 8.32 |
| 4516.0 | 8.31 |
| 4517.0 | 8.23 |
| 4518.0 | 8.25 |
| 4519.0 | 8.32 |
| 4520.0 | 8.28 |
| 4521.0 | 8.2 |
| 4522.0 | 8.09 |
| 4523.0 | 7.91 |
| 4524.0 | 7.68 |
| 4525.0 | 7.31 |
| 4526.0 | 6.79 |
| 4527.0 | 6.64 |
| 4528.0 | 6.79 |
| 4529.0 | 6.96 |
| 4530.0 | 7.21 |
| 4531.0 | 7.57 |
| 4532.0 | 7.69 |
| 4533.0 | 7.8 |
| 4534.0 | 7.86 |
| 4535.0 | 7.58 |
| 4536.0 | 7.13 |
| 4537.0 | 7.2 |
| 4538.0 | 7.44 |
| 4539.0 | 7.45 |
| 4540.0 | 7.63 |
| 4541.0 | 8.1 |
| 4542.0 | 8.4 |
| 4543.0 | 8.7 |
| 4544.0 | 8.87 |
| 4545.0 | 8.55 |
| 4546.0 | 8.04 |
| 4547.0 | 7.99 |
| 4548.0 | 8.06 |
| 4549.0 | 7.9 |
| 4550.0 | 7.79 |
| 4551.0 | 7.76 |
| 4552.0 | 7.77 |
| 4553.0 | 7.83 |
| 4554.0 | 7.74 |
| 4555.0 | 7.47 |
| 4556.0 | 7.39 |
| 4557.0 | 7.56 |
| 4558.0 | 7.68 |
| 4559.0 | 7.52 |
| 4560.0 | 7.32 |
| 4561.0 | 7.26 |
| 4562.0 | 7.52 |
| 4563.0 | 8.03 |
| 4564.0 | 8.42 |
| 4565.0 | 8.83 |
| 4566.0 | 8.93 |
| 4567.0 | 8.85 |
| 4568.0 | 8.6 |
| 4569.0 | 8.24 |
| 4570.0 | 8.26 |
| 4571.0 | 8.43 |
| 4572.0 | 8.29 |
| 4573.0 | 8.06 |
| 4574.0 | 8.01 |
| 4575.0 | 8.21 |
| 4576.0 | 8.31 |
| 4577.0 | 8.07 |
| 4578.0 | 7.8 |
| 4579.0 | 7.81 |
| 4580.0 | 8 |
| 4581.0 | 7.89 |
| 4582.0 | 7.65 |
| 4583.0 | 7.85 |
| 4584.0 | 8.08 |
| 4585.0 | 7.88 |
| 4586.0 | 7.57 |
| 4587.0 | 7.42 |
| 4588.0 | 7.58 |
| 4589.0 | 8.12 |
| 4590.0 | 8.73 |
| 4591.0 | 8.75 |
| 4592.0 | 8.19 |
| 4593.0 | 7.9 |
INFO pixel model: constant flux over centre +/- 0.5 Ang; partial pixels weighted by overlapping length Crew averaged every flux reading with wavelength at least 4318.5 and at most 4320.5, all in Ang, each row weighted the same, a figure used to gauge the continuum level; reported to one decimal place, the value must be 7.3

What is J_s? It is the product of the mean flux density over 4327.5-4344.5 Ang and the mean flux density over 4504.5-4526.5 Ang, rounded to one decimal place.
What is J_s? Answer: 53.2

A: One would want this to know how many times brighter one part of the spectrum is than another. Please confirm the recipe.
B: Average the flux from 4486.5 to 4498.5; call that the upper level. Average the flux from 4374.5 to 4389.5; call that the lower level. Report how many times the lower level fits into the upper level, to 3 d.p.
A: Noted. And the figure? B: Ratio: 1.280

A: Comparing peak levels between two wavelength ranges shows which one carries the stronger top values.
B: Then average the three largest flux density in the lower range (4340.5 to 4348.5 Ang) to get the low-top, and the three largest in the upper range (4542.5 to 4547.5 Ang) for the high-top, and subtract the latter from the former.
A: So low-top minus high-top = -1.9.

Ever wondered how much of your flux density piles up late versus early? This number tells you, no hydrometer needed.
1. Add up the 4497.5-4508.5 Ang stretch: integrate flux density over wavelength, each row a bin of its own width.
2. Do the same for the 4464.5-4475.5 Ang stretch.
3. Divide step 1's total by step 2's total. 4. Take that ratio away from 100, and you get 98.9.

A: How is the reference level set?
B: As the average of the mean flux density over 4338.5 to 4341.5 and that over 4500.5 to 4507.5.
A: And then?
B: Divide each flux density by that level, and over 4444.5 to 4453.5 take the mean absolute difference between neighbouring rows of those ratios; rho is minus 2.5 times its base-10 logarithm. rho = 4.07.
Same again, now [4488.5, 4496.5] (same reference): 3.10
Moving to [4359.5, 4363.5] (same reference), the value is 3.95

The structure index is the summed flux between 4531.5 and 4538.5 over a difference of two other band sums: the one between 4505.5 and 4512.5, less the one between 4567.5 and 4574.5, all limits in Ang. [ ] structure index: 76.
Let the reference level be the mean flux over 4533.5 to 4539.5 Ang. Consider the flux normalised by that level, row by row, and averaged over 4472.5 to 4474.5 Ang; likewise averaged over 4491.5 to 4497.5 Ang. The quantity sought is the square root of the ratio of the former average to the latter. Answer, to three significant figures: 1.07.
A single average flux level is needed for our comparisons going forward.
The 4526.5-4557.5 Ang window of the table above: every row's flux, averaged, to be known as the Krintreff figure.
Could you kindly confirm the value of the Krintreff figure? 7.7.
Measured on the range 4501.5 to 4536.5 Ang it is 8.0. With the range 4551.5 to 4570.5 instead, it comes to 8.0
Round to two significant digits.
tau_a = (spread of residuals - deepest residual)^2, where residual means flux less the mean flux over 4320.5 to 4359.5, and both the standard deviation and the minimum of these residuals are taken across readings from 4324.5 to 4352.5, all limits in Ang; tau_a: 3.6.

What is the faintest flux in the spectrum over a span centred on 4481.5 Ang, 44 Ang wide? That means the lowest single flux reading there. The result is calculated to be 6.67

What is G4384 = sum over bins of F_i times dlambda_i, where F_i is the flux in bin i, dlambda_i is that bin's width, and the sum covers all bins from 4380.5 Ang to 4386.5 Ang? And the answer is 34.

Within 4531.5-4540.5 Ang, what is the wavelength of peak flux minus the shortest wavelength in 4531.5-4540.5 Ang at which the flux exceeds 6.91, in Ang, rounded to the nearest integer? 2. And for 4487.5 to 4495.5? 1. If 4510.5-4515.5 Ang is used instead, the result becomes 0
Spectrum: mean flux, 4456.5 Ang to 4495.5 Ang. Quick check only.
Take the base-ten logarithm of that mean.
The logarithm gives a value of 0.88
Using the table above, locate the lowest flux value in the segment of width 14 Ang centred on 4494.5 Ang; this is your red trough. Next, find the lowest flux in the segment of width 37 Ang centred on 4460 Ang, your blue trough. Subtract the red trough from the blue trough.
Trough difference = -0.1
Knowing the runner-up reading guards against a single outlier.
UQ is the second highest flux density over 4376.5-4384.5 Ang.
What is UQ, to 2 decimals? 6.29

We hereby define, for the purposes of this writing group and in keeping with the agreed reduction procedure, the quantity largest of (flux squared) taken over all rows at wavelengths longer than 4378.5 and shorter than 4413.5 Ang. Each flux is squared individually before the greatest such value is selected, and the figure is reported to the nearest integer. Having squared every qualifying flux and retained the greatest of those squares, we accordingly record 48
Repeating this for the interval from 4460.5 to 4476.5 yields 73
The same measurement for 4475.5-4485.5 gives 69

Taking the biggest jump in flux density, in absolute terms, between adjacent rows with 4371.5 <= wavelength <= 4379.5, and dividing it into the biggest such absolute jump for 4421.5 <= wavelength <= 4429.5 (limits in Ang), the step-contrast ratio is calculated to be 0.51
